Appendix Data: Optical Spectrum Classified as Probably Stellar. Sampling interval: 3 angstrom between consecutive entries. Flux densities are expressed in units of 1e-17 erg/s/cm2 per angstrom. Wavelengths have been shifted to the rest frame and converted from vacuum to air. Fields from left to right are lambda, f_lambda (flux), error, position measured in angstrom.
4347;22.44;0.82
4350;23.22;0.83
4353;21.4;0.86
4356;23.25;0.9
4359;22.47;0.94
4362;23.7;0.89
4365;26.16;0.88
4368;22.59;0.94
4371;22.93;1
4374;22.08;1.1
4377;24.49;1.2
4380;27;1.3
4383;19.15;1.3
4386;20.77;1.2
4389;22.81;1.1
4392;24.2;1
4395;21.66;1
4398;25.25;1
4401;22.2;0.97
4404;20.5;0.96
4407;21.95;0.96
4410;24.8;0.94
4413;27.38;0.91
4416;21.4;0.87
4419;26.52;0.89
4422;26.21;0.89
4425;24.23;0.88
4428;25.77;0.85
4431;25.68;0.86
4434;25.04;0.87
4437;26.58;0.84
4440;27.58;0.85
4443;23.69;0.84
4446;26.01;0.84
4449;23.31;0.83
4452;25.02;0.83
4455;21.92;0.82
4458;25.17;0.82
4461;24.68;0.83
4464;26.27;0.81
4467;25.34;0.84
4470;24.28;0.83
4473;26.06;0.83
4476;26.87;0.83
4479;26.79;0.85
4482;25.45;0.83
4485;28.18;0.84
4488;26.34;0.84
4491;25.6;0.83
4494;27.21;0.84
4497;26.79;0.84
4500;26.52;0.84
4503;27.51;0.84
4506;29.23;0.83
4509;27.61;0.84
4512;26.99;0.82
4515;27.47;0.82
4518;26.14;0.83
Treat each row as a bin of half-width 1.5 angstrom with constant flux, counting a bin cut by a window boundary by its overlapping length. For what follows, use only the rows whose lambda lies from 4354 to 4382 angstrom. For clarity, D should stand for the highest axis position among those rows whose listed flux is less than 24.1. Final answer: 4374 angstrom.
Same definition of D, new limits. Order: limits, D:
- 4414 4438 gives 4416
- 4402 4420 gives 4416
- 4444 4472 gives 4455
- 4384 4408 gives 4407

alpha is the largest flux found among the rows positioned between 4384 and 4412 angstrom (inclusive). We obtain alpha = 25.25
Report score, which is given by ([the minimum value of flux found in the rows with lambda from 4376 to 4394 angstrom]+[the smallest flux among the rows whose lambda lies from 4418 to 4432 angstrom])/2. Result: 21.7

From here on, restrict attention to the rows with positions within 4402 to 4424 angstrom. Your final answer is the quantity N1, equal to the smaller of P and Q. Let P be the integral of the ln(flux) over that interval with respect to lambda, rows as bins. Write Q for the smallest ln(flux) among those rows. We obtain 3.02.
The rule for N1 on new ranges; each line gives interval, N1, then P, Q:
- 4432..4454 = 3.15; 71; 3.15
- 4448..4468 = 3.09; 64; 3.09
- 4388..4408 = 3.02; 62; 3.02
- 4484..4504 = 3.24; 66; 3.24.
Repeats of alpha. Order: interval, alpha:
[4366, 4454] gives 27.58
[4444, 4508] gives 29.23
